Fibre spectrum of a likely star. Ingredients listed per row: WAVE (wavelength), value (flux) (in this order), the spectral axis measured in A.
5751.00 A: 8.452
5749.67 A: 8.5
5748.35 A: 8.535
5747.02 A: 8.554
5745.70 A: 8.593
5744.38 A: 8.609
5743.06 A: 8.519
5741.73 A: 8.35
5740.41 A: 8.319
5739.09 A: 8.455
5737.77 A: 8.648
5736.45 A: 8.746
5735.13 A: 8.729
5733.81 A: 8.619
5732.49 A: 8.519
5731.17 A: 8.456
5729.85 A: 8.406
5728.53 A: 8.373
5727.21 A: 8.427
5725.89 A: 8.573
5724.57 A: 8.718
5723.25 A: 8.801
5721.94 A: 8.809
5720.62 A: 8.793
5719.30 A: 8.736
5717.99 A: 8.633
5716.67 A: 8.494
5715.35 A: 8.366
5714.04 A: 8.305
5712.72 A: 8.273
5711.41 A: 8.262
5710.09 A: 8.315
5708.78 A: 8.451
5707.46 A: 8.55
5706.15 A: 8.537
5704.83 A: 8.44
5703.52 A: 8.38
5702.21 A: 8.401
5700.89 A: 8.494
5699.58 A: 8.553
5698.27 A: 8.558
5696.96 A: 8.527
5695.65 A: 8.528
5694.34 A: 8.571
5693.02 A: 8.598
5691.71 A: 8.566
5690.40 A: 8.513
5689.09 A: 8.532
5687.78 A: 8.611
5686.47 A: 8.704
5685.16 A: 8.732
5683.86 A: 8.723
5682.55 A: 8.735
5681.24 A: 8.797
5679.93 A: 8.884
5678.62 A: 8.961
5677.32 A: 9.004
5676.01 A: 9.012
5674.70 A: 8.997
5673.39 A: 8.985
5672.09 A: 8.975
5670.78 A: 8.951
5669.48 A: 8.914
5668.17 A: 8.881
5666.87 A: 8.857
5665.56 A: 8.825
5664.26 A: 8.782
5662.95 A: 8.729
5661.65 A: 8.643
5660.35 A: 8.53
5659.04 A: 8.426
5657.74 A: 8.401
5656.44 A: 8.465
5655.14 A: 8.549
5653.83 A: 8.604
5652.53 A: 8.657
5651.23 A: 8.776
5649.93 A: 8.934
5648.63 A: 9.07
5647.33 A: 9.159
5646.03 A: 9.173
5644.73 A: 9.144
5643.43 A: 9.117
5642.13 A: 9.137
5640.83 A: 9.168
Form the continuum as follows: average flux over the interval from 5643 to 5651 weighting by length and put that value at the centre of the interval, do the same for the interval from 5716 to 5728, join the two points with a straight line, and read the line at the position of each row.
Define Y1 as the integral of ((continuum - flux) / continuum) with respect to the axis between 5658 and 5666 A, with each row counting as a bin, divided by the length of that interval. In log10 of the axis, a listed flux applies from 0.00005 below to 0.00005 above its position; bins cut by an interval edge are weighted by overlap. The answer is 0.040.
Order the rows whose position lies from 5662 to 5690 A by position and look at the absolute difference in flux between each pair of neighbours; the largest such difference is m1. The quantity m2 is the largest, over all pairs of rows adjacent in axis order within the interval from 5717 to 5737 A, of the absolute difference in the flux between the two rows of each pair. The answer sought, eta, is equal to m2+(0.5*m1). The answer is 0.19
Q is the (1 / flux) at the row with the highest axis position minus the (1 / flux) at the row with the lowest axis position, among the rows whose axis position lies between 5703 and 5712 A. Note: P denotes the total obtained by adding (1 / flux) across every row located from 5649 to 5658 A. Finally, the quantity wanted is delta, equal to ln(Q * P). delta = -6.58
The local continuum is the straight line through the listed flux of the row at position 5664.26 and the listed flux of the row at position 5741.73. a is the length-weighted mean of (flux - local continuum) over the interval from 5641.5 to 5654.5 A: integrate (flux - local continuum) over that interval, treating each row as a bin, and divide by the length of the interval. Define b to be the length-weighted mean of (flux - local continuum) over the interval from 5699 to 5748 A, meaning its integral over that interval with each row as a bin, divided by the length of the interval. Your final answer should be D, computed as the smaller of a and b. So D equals 0.07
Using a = 0.10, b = 0.07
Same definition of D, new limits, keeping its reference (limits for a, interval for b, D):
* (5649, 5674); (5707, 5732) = -0.06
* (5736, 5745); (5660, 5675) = 0.08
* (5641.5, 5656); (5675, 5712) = -0.01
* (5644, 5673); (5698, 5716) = -0.13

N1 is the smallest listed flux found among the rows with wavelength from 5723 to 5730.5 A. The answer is 8.373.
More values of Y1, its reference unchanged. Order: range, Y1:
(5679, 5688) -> 0.014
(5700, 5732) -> 0.022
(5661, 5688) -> 0.009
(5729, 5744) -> 0.006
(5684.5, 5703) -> 0.029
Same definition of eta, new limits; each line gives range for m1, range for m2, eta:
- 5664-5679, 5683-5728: 0.17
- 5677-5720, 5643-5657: 0.23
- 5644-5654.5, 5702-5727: 0.22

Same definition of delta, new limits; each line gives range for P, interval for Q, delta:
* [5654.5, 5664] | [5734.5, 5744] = -6.07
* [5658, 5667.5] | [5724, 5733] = -6.14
